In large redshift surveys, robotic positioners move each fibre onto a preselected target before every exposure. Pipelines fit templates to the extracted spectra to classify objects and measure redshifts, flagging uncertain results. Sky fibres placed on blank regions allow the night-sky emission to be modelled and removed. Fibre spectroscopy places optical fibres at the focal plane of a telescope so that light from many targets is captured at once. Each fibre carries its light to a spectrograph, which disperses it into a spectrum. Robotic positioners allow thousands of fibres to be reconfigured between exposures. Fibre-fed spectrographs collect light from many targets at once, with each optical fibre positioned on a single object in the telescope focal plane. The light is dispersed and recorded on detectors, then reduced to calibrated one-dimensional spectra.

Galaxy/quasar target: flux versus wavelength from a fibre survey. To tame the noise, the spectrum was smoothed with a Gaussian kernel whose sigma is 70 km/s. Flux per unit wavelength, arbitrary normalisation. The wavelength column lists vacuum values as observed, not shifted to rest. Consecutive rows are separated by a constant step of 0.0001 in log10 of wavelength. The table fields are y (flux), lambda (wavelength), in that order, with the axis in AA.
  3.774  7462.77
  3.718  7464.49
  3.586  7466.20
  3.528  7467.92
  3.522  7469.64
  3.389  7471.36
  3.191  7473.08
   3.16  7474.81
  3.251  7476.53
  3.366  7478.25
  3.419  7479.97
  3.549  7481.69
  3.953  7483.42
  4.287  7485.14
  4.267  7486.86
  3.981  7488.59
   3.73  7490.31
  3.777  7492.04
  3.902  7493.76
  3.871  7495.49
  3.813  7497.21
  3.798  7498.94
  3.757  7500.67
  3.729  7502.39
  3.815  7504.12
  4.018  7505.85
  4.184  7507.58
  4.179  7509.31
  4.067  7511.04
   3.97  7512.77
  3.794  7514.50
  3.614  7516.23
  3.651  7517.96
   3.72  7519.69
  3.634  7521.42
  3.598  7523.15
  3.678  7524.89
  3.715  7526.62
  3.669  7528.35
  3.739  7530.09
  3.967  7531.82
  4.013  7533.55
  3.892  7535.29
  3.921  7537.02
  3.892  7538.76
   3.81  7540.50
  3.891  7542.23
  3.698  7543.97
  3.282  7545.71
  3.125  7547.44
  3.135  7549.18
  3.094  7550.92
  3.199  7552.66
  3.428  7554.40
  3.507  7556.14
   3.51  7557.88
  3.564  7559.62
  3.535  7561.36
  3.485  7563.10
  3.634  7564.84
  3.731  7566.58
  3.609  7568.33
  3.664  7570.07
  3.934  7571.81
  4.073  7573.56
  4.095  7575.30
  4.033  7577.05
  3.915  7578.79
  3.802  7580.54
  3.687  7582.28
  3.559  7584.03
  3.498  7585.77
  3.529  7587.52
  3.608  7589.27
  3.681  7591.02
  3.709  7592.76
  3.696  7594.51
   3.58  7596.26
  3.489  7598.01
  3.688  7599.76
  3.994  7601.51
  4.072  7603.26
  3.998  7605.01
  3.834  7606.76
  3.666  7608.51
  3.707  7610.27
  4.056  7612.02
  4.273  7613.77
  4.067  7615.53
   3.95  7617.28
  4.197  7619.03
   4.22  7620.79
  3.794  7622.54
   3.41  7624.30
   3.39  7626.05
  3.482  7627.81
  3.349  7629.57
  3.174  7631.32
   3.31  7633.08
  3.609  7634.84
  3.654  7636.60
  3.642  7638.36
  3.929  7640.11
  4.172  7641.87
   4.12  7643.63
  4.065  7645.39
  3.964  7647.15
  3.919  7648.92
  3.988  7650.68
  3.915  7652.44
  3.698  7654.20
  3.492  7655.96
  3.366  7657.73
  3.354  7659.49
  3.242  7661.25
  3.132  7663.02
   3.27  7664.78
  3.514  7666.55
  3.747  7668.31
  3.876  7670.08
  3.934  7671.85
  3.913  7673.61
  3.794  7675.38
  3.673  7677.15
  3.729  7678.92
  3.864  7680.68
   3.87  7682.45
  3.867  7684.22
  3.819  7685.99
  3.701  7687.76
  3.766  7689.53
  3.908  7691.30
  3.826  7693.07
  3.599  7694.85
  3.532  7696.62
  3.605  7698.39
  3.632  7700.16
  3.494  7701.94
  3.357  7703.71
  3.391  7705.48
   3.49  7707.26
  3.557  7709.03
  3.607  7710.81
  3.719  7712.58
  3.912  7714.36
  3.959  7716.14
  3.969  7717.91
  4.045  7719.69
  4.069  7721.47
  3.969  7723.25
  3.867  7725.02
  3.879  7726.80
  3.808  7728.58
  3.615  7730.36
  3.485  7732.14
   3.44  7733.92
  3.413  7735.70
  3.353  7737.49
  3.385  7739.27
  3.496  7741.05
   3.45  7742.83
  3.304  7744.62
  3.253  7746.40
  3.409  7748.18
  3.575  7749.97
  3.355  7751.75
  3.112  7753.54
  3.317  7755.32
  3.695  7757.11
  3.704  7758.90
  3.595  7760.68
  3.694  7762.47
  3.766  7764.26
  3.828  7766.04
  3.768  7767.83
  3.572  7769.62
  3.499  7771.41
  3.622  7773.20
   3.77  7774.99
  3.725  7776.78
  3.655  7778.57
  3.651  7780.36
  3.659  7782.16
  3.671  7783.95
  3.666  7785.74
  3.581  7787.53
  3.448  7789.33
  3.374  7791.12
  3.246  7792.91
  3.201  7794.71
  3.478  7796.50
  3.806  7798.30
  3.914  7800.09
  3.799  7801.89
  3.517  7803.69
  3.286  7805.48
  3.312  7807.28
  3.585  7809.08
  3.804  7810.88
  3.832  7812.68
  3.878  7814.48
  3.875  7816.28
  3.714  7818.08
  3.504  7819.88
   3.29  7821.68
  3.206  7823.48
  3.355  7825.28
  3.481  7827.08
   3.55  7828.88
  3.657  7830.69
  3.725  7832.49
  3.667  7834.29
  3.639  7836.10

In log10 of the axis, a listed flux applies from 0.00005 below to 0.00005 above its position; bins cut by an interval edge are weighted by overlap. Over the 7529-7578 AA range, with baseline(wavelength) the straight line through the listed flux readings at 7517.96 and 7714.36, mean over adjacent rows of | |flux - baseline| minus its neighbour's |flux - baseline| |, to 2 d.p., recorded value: 0.10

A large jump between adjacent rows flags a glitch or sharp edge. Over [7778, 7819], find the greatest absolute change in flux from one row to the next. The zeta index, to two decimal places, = 0.33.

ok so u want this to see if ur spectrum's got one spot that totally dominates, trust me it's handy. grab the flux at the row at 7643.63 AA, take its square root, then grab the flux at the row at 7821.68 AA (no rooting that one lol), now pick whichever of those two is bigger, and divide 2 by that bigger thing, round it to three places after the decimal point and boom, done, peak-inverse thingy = 0.608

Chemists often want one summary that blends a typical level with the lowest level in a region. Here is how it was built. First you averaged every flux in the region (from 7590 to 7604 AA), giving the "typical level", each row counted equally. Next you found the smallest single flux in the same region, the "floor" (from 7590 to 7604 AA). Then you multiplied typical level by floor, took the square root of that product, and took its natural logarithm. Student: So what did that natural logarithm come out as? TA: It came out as 1.28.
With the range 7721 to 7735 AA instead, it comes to 1.28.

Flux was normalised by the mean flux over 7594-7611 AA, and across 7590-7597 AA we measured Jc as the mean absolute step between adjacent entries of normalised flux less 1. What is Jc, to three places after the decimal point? 0.014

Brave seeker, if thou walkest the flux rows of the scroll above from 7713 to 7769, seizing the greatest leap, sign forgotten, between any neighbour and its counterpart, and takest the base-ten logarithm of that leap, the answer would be -0.42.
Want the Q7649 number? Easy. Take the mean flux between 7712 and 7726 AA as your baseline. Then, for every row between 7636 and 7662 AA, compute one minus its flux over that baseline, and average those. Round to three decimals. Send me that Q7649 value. 0.043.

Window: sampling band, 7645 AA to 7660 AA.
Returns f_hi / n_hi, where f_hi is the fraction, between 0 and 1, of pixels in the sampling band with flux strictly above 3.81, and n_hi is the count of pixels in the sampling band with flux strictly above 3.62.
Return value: 0.09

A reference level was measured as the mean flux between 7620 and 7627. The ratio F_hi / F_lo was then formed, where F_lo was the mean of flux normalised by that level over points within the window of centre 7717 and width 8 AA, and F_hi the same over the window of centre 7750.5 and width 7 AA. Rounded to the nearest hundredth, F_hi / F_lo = 0.85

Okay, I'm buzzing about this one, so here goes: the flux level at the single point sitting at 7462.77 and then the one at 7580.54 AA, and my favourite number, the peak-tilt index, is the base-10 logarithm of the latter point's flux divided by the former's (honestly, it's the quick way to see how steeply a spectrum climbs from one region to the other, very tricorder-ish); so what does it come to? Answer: 0.00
